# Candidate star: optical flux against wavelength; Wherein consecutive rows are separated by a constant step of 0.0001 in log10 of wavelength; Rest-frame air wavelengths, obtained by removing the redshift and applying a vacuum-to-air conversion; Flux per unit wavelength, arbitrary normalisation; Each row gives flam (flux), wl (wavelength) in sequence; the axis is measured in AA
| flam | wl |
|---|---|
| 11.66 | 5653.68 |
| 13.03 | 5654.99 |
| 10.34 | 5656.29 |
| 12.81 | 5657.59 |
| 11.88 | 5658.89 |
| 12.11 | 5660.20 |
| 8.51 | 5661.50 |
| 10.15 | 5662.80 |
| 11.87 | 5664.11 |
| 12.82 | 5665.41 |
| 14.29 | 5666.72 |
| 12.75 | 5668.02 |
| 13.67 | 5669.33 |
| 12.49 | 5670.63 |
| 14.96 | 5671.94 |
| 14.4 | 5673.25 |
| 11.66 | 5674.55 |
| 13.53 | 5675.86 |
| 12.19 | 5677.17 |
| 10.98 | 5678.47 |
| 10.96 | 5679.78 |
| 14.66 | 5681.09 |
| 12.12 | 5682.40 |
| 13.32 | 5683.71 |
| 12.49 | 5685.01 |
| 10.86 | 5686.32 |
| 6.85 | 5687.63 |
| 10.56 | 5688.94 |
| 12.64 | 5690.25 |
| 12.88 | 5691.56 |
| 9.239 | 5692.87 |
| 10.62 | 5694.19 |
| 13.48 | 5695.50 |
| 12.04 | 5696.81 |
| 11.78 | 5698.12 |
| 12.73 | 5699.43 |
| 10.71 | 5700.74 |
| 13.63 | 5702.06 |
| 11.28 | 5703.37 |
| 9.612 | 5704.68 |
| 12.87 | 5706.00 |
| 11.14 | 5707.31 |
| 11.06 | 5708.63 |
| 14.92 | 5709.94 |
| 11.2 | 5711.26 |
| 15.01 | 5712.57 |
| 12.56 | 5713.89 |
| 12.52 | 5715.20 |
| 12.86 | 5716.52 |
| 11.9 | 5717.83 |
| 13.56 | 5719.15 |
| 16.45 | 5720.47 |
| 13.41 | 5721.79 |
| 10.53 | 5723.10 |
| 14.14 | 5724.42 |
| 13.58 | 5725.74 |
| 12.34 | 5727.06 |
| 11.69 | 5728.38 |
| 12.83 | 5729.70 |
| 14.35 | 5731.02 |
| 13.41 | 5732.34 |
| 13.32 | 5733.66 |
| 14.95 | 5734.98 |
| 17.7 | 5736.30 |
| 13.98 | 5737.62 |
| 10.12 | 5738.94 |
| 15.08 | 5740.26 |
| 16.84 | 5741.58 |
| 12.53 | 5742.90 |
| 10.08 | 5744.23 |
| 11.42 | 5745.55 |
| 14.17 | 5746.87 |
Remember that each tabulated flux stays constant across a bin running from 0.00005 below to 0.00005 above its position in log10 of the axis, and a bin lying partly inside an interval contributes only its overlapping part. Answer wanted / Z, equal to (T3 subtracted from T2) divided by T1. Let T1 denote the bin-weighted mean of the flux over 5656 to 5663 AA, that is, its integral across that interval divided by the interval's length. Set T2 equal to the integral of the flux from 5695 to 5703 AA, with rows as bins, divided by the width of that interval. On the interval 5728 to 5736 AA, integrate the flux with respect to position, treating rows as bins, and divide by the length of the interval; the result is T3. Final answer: -0.1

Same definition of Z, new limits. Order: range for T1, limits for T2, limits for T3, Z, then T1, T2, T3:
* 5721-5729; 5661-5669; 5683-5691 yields 0.1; 12.7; 11.9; 11.2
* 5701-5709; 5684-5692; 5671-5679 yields -0.2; 11.6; 11.1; 13.0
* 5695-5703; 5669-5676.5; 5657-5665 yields 0.2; 12.3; 13.4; 11.3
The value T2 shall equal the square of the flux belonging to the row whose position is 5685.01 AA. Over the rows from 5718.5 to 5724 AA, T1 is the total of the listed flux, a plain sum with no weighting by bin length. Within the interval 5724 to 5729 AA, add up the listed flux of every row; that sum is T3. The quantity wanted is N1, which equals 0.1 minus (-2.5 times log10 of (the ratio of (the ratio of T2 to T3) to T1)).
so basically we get -3.03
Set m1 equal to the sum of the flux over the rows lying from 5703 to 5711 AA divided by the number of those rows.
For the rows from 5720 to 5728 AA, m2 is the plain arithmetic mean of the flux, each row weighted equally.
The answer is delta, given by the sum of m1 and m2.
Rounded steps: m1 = 12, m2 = 13.4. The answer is 25.2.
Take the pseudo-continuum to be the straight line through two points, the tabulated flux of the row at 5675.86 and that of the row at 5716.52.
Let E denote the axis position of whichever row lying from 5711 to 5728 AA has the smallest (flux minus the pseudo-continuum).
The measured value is 5723.10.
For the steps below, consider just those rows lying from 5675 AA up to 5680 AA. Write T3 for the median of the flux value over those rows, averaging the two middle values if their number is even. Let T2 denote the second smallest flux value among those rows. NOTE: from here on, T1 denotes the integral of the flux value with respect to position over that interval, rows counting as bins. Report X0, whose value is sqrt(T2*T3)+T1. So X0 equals 71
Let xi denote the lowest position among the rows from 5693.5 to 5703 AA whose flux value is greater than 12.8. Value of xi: 5695.50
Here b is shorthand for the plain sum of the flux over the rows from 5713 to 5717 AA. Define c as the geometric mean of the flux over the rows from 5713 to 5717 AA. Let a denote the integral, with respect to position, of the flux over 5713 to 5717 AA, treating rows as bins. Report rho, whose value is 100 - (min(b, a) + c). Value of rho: 49.4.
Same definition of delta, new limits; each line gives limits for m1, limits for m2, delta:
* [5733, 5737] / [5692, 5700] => 27.0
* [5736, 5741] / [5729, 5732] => 27.8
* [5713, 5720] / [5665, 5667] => 26.2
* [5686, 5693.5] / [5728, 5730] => 22.8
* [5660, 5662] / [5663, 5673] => 23.6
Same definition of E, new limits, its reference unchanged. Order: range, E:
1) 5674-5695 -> 5687.63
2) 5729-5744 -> 5738.94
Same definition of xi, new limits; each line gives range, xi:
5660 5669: 5665.41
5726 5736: 5729.70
